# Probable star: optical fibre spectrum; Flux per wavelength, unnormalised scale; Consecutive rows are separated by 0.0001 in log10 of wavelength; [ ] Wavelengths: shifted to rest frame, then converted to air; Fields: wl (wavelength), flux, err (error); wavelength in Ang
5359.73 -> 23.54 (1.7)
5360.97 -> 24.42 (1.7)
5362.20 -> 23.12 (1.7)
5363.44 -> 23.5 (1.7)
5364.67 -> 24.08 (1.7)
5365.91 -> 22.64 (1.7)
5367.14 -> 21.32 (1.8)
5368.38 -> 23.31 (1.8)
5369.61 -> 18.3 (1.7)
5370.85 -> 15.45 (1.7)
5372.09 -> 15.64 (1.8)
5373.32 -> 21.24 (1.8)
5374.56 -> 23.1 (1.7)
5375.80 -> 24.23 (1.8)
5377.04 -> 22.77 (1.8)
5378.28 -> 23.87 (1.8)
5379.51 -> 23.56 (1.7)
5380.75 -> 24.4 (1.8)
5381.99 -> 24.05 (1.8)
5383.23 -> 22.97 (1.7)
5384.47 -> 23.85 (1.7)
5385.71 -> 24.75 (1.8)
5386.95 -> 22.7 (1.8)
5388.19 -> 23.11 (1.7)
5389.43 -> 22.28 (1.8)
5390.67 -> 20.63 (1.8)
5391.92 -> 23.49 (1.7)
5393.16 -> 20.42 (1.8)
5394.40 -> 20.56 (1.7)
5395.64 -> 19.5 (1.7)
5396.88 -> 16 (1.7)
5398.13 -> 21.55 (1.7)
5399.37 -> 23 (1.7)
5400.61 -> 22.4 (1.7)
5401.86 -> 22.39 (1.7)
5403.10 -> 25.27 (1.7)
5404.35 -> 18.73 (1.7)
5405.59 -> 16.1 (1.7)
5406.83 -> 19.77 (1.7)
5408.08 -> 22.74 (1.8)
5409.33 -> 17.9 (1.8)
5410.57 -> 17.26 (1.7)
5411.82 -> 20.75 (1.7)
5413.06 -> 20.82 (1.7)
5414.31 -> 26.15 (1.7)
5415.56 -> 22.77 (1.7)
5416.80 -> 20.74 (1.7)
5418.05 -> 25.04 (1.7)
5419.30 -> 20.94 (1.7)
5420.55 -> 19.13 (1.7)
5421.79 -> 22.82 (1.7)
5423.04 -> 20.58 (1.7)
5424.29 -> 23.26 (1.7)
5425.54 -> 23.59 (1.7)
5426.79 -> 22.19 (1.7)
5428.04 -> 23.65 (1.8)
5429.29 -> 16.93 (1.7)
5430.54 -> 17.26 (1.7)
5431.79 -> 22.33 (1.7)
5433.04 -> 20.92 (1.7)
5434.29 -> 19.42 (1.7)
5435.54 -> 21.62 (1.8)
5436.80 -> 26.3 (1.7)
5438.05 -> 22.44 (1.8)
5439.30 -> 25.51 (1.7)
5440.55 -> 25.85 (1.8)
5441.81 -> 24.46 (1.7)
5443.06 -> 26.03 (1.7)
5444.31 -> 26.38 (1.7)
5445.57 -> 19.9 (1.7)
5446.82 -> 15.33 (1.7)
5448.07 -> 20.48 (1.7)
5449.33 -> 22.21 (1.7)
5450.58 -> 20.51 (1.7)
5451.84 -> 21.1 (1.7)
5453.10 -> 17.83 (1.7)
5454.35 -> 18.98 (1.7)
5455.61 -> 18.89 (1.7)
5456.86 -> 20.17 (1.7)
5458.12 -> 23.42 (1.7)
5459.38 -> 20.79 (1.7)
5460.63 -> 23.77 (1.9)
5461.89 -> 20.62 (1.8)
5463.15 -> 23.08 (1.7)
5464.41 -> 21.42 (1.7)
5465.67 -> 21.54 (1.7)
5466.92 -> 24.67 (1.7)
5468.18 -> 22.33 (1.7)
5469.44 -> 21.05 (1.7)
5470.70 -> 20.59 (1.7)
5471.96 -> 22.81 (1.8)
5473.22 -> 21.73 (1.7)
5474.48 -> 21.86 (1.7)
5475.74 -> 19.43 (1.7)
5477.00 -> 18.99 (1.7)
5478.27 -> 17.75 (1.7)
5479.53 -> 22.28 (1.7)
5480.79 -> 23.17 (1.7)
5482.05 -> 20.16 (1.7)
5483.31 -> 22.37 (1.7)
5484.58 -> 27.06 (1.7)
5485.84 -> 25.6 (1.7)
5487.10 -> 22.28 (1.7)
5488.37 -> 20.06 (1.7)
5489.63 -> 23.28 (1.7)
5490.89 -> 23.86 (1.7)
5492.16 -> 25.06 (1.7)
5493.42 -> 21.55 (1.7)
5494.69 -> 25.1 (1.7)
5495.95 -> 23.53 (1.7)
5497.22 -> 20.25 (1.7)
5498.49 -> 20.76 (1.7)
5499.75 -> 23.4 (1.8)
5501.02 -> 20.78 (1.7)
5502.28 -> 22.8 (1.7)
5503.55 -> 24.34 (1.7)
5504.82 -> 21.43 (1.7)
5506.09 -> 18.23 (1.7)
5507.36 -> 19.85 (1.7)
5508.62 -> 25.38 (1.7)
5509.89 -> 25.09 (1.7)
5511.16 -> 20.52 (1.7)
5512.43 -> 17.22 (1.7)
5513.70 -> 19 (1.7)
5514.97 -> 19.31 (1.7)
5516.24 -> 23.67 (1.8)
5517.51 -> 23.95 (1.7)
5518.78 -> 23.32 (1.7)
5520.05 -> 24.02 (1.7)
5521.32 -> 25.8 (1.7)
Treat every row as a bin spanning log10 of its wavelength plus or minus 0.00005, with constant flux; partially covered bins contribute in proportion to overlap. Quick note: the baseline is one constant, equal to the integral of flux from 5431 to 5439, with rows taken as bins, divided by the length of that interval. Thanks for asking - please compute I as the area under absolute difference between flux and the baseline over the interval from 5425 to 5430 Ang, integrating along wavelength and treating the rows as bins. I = 10.5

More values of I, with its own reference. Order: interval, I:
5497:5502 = 7.0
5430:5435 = 11.1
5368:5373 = 22.7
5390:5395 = 7.8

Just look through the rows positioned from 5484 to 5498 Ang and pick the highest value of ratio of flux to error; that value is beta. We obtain 15.9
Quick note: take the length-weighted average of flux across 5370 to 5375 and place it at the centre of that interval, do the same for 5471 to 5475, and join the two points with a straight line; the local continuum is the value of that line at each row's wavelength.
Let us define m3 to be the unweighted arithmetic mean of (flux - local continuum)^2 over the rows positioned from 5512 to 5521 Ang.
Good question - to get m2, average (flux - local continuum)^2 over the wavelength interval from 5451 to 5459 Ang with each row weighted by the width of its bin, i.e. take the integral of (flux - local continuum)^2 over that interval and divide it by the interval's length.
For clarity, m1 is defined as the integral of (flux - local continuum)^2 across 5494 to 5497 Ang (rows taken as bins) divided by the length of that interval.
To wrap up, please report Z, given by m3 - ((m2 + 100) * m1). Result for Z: -359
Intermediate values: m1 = 3.5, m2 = 5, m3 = 10.5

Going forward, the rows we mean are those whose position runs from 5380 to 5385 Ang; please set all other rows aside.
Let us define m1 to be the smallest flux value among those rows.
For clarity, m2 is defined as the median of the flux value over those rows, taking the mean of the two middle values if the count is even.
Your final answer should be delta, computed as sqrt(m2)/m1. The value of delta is 0.21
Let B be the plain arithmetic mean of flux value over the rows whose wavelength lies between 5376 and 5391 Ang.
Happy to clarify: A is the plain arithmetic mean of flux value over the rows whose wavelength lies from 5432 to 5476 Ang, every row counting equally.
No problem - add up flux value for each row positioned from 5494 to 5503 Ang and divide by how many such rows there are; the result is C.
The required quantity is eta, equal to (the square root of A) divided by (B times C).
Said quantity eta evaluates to 0.0090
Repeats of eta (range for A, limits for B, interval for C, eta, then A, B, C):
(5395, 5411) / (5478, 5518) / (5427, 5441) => 0.0092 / 20.2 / 22.2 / 22.0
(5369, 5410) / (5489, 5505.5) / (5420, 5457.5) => 0.0094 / 21.4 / 22.8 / 21.5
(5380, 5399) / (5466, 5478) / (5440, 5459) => 0.0102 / 22.0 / 21.5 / 21.4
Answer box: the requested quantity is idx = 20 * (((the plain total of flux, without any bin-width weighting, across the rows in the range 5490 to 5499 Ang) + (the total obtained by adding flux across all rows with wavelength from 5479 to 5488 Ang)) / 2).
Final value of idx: 3230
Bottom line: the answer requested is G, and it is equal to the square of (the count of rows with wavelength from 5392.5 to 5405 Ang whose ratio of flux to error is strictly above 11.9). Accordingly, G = 36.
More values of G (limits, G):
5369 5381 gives 36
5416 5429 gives 81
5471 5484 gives 36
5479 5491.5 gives 64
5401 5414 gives 25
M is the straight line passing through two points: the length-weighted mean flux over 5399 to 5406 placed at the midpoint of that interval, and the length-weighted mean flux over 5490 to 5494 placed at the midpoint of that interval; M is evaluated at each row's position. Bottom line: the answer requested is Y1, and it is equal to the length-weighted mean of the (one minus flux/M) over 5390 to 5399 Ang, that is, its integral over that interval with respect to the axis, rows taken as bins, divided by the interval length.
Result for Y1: 0.04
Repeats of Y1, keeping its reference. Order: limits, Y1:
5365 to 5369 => -0.10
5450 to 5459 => 0.11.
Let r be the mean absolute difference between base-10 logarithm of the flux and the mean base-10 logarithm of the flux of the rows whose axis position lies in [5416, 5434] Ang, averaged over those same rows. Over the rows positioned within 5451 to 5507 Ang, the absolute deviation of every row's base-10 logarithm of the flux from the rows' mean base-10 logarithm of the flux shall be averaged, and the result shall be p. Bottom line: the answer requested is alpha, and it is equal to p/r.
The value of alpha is 0.9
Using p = 0.0342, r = 0.039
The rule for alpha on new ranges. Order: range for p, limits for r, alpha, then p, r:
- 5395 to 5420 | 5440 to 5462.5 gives 1.0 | 0.0469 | 0.048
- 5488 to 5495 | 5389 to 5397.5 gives 0.9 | 0.0302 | 0.034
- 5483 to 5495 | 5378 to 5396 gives 1.2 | 0.0317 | 0.026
